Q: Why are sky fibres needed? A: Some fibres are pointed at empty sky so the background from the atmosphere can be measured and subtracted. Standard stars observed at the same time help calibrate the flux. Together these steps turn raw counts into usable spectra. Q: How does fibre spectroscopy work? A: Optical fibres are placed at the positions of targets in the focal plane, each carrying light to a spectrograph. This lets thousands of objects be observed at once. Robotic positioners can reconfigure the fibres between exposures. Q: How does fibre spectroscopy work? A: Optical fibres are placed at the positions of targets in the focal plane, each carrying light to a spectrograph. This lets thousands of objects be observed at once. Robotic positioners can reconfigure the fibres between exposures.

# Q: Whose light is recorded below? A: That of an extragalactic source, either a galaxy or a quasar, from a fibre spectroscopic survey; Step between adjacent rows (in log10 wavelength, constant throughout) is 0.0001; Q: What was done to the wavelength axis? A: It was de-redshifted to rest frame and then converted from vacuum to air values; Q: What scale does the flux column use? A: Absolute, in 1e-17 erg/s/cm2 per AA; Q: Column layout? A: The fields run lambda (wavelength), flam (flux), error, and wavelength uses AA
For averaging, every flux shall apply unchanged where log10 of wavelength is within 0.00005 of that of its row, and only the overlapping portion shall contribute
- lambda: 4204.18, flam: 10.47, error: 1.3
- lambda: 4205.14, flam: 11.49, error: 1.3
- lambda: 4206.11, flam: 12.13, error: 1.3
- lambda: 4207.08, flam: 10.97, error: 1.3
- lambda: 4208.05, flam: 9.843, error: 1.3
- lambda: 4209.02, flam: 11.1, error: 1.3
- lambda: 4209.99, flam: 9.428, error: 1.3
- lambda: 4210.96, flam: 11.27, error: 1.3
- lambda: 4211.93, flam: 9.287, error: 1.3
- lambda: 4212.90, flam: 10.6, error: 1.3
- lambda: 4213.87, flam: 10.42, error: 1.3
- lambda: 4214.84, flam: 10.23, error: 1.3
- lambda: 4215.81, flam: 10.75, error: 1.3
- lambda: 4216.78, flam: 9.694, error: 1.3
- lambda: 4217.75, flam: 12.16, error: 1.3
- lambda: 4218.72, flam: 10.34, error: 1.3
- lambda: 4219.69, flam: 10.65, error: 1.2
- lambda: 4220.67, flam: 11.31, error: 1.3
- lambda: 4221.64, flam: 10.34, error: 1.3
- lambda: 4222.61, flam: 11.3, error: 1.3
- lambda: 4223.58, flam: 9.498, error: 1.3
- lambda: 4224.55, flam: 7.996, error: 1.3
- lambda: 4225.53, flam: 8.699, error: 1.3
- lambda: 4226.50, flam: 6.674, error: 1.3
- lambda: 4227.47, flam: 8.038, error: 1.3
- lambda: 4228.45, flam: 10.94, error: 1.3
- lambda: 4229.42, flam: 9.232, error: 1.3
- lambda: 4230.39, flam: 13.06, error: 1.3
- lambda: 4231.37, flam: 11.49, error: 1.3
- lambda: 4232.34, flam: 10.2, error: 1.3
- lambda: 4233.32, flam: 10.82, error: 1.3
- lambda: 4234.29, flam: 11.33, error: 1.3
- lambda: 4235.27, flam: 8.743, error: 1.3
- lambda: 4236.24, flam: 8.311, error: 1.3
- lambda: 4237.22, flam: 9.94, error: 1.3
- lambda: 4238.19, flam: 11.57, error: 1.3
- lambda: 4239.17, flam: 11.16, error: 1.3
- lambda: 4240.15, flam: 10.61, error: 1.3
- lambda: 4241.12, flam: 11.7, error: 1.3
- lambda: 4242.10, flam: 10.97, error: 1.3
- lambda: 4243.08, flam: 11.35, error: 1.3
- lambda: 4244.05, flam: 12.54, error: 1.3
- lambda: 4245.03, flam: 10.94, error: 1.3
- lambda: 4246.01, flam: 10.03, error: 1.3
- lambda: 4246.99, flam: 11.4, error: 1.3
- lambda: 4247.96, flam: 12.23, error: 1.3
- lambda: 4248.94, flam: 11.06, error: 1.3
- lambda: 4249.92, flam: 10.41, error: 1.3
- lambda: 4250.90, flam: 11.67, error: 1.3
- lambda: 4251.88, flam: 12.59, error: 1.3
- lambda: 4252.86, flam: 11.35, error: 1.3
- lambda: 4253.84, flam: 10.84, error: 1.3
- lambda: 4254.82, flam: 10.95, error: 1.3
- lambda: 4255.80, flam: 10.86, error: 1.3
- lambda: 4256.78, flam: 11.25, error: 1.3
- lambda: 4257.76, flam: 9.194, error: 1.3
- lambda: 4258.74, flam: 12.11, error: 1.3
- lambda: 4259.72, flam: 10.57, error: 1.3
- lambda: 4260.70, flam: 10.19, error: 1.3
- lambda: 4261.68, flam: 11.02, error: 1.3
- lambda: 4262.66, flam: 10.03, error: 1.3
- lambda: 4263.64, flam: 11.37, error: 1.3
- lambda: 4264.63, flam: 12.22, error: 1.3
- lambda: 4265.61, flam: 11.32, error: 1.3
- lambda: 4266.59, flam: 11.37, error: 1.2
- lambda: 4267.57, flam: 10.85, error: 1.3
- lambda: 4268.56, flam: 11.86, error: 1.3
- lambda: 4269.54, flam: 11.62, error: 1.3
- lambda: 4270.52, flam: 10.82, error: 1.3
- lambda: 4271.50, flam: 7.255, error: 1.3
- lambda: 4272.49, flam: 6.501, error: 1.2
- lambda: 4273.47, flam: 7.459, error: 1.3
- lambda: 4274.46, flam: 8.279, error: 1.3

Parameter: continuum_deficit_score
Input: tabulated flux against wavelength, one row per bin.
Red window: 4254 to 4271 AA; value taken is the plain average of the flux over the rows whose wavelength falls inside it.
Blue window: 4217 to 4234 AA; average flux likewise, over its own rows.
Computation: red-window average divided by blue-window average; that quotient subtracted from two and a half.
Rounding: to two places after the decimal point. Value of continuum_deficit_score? 1.41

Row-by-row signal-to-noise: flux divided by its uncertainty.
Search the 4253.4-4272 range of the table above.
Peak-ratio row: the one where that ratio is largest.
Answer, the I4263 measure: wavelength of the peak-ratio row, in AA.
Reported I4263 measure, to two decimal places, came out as 4266.59 AA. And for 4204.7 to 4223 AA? 4217.75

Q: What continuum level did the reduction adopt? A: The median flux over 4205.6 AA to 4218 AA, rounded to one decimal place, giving 10.6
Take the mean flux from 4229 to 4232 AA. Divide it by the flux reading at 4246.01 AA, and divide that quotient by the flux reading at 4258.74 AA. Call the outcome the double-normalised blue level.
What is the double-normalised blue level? 0.093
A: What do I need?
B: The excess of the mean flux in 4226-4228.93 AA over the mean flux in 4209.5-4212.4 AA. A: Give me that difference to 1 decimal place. -1.4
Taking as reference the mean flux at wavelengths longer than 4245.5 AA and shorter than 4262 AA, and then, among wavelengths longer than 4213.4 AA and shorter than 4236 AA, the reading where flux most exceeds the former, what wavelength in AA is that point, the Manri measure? 4230.39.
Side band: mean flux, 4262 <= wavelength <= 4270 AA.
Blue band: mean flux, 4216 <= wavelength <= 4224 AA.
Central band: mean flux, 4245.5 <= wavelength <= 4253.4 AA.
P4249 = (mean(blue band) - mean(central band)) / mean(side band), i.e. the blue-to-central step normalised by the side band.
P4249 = -0.06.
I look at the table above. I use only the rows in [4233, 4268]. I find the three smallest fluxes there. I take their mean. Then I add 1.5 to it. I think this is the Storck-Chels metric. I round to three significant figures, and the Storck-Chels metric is 10.2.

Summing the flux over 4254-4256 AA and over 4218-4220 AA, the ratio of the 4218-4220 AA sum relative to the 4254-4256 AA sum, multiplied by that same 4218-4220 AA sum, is 20.2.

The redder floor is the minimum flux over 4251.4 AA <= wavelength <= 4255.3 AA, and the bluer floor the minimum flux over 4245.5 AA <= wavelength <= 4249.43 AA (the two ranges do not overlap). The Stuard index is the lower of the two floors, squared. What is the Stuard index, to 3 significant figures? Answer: 101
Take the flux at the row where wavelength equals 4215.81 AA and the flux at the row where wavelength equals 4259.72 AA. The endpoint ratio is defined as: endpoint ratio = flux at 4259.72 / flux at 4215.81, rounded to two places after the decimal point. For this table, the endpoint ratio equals 0.98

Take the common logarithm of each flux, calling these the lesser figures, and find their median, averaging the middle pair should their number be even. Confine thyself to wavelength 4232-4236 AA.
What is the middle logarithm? 1.02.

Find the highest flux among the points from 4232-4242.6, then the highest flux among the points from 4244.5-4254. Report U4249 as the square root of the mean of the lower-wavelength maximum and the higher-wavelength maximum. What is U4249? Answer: 3.48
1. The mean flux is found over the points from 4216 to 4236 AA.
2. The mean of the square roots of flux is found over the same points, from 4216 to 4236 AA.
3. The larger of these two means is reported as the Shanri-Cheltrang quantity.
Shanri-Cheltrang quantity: 10.1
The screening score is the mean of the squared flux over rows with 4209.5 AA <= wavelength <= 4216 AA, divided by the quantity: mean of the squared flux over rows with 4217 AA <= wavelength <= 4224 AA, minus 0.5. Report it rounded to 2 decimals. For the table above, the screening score 0.91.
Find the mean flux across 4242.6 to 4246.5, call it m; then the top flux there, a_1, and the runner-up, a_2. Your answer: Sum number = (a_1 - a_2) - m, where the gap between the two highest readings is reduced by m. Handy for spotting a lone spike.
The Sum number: -10.0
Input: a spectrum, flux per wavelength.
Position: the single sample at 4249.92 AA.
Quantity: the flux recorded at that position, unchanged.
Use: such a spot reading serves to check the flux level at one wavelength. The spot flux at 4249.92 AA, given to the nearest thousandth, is 10.410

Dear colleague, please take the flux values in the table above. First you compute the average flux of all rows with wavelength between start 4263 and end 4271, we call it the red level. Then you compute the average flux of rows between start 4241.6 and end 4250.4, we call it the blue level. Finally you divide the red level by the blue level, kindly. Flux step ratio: 1.02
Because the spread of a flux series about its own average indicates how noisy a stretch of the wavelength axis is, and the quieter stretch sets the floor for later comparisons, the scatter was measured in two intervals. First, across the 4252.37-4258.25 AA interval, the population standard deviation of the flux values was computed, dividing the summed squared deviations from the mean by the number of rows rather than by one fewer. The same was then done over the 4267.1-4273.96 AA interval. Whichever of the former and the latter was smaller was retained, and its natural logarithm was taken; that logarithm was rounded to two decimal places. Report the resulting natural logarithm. -0.33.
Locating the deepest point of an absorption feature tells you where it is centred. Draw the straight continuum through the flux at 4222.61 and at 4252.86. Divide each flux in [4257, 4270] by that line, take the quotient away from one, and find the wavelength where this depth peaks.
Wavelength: 4257.76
